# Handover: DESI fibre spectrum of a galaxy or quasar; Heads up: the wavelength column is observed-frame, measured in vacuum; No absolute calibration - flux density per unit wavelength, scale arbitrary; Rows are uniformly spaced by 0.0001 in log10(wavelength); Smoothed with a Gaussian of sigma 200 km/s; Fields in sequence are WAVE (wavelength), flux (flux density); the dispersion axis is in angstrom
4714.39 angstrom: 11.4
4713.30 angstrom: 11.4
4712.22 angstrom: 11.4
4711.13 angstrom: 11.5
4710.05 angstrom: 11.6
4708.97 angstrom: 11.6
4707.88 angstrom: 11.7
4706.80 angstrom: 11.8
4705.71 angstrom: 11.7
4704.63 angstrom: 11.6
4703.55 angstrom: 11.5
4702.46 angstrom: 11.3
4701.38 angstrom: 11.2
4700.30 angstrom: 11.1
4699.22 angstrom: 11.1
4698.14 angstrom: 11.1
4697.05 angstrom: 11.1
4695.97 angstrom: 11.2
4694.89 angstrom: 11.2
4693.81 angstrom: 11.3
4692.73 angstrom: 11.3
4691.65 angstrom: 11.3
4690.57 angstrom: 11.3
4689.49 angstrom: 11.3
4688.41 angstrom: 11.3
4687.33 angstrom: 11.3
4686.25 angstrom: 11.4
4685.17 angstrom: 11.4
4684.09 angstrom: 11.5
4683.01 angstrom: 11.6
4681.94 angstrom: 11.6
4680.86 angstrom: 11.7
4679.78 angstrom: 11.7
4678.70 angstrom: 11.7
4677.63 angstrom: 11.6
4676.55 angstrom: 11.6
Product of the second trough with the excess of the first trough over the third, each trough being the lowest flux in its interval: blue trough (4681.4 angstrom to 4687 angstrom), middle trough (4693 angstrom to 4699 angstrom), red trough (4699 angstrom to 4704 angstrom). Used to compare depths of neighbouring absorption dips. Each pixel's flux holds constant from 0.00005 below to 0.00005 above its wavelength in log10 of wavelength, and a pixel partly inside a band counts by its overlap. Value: 3.3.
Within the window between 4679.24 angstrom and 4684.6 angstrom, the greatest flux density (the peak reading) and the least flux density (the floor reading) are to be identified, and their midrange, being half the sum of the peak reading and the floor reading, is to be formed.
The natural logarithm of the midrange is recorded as 2.45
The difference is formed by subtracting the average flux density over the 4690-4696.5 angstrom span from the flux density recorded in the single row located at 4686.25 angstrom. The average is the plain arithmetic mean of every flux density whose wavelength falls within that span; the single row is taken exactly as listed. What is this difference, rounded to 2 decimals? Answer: 0.13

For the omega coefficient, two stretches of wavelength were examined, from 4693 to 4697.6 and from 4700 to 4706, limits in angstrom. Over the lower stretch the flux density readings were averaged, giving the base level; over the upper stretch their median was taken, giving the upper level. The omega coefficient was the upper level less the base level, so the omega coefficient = 0.20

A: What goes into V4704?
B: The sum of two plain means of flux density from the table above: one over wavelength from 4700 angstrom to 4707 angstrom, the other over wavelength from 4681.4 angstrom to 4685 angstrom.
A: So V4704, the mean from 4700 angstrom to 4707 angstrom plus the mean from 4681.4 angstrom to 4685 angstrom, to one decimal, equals 23.0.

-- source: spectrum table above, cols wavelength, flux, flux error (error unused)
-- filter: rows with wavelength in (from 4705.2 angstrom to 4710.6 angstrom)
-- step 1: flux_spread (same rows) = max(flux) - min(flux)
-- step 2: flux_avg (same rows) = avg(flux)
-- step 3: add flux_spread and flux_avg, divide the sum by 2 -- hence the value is 5.94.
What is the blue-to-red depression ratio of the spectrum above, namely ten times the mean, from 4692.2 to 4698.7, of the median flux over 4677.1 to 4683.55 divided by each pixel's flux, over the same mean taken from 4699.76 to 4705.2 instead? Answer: 10.1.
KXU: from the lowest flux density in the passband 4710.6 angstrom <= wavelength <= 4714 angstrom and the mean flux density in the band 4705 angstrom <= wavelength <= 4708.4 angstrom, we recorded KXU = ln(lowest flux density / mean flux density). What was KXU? -0.029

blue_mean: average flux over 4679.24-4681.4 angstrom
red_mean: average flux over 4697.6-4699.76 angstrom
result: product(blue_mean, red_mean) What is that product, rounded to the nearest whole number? 130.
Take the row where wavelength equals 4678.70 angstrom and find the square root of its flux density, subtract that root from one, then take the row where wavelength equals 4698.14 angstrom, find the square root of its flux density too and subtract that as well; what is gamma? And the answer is -5.752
